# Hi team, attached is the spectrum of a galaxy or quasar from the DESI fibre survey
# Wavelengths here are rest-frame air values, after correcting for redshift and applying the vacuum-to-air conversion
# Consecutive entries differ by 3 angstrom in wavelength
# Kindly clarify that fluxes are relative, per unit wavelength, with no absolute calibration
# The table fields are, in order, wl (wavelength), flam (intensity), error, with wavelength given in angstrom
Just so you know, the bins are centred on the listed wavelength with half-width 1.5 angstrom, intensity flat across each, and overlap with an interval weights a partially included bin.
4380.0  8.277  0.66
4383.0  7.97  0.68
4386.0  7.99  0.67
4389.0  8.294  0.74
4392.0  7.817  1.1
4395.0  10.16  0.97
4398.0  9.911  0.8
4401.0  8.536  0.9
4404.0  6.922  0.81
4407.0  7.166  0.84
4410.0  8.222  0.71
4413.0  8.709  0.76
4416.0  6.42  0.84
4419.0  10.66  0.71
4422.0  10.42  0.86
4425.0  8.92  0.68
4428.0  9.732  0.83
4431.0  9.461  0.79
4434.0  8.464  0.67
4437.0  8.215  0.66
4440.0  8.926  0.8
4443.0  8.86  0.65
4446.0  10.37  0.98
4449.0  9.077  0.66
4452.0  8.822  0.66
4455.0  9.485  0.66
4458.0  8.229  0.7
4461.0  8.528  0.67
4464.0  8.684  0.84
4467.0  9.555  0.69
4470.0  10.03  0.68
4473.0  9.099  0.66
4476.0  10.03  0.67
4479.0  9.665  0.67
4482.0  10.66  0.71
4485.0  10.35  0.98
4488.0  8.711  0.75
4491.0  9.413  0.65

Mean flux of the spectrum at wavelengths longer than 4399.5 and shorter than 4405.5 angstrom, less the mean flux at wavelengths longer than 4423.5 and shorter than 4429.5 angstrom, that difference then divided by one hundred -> -0.016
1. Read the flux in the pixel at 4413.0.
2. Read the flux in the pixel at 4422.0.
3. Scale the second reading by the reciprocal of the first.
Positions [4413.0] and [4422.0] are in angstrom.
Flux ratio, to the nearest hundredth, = 1.20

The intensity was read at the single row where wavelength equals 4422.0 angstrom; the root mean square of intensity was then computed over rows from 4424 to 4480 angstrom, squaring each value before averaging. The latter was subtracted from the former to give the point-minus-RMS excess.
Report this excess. 1.23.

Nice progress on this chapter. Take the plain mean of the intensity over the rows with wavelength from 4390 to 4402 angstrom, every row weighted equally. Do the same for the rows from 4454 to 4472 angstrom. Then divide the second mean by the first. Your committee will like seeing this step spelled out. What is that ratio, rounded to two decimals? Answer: 1.00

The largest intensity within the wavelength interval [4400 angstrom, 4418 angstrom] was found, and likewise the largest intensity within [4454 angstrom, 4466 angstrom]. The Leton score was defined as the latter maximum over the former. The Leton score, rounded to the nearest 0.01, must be 1.09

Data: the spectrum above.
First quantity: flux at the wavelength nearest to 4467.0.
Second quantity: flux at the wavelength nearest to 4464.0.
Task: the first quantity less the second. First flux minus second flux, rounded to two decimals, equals 0.87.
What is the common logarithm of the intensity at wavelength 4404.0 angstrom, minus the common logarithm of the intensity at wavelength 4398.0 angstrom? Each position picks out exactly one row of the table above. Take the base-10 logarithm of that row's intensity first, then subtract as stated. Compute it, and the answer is -0.16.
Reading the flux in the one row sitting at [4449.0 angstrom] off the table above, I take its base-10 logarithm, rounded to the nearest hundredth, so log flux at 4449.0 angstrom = 0.96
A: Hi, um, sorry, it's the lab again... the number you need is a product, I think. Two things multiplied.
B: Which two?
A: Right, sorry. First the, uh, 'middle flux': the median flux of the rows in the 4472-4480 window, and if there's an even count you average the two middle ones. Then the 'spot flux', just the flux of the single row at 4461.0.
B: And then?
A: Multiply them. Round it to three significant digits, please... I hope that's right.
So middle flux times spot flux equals 82.4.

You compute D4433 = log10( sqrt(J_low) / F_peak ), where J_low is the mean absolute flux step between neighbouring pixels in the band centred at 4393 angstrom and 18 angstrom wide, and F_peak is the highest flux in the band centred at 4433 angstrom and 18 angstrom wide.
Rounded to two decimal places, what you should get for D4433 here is -1.00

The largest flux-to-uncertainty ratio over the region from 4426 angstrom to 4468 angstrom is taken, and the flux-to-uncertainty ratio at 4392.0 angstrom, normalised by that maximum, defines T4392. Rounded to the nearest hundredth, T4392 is 0.49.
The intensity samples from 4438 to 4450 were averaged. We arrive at 9.3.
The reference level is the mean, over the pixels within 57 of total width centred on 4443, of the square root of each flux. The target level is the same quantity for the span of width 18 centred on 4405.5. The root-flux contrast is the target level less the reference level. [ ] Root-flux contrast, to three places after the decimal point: -0.146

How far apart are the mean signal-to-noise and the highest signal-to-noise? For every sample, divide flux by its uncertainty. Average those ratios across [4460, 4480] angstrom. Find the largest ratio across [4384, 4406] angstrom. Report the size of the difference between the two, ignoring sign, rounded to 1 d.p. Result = 1.2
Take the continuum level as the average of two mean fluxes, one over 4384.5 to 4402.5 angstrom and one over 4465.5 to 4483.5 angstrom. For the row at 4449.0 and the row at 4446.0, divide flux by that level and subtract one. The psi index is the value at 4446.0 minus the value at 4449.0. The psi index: 0.14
